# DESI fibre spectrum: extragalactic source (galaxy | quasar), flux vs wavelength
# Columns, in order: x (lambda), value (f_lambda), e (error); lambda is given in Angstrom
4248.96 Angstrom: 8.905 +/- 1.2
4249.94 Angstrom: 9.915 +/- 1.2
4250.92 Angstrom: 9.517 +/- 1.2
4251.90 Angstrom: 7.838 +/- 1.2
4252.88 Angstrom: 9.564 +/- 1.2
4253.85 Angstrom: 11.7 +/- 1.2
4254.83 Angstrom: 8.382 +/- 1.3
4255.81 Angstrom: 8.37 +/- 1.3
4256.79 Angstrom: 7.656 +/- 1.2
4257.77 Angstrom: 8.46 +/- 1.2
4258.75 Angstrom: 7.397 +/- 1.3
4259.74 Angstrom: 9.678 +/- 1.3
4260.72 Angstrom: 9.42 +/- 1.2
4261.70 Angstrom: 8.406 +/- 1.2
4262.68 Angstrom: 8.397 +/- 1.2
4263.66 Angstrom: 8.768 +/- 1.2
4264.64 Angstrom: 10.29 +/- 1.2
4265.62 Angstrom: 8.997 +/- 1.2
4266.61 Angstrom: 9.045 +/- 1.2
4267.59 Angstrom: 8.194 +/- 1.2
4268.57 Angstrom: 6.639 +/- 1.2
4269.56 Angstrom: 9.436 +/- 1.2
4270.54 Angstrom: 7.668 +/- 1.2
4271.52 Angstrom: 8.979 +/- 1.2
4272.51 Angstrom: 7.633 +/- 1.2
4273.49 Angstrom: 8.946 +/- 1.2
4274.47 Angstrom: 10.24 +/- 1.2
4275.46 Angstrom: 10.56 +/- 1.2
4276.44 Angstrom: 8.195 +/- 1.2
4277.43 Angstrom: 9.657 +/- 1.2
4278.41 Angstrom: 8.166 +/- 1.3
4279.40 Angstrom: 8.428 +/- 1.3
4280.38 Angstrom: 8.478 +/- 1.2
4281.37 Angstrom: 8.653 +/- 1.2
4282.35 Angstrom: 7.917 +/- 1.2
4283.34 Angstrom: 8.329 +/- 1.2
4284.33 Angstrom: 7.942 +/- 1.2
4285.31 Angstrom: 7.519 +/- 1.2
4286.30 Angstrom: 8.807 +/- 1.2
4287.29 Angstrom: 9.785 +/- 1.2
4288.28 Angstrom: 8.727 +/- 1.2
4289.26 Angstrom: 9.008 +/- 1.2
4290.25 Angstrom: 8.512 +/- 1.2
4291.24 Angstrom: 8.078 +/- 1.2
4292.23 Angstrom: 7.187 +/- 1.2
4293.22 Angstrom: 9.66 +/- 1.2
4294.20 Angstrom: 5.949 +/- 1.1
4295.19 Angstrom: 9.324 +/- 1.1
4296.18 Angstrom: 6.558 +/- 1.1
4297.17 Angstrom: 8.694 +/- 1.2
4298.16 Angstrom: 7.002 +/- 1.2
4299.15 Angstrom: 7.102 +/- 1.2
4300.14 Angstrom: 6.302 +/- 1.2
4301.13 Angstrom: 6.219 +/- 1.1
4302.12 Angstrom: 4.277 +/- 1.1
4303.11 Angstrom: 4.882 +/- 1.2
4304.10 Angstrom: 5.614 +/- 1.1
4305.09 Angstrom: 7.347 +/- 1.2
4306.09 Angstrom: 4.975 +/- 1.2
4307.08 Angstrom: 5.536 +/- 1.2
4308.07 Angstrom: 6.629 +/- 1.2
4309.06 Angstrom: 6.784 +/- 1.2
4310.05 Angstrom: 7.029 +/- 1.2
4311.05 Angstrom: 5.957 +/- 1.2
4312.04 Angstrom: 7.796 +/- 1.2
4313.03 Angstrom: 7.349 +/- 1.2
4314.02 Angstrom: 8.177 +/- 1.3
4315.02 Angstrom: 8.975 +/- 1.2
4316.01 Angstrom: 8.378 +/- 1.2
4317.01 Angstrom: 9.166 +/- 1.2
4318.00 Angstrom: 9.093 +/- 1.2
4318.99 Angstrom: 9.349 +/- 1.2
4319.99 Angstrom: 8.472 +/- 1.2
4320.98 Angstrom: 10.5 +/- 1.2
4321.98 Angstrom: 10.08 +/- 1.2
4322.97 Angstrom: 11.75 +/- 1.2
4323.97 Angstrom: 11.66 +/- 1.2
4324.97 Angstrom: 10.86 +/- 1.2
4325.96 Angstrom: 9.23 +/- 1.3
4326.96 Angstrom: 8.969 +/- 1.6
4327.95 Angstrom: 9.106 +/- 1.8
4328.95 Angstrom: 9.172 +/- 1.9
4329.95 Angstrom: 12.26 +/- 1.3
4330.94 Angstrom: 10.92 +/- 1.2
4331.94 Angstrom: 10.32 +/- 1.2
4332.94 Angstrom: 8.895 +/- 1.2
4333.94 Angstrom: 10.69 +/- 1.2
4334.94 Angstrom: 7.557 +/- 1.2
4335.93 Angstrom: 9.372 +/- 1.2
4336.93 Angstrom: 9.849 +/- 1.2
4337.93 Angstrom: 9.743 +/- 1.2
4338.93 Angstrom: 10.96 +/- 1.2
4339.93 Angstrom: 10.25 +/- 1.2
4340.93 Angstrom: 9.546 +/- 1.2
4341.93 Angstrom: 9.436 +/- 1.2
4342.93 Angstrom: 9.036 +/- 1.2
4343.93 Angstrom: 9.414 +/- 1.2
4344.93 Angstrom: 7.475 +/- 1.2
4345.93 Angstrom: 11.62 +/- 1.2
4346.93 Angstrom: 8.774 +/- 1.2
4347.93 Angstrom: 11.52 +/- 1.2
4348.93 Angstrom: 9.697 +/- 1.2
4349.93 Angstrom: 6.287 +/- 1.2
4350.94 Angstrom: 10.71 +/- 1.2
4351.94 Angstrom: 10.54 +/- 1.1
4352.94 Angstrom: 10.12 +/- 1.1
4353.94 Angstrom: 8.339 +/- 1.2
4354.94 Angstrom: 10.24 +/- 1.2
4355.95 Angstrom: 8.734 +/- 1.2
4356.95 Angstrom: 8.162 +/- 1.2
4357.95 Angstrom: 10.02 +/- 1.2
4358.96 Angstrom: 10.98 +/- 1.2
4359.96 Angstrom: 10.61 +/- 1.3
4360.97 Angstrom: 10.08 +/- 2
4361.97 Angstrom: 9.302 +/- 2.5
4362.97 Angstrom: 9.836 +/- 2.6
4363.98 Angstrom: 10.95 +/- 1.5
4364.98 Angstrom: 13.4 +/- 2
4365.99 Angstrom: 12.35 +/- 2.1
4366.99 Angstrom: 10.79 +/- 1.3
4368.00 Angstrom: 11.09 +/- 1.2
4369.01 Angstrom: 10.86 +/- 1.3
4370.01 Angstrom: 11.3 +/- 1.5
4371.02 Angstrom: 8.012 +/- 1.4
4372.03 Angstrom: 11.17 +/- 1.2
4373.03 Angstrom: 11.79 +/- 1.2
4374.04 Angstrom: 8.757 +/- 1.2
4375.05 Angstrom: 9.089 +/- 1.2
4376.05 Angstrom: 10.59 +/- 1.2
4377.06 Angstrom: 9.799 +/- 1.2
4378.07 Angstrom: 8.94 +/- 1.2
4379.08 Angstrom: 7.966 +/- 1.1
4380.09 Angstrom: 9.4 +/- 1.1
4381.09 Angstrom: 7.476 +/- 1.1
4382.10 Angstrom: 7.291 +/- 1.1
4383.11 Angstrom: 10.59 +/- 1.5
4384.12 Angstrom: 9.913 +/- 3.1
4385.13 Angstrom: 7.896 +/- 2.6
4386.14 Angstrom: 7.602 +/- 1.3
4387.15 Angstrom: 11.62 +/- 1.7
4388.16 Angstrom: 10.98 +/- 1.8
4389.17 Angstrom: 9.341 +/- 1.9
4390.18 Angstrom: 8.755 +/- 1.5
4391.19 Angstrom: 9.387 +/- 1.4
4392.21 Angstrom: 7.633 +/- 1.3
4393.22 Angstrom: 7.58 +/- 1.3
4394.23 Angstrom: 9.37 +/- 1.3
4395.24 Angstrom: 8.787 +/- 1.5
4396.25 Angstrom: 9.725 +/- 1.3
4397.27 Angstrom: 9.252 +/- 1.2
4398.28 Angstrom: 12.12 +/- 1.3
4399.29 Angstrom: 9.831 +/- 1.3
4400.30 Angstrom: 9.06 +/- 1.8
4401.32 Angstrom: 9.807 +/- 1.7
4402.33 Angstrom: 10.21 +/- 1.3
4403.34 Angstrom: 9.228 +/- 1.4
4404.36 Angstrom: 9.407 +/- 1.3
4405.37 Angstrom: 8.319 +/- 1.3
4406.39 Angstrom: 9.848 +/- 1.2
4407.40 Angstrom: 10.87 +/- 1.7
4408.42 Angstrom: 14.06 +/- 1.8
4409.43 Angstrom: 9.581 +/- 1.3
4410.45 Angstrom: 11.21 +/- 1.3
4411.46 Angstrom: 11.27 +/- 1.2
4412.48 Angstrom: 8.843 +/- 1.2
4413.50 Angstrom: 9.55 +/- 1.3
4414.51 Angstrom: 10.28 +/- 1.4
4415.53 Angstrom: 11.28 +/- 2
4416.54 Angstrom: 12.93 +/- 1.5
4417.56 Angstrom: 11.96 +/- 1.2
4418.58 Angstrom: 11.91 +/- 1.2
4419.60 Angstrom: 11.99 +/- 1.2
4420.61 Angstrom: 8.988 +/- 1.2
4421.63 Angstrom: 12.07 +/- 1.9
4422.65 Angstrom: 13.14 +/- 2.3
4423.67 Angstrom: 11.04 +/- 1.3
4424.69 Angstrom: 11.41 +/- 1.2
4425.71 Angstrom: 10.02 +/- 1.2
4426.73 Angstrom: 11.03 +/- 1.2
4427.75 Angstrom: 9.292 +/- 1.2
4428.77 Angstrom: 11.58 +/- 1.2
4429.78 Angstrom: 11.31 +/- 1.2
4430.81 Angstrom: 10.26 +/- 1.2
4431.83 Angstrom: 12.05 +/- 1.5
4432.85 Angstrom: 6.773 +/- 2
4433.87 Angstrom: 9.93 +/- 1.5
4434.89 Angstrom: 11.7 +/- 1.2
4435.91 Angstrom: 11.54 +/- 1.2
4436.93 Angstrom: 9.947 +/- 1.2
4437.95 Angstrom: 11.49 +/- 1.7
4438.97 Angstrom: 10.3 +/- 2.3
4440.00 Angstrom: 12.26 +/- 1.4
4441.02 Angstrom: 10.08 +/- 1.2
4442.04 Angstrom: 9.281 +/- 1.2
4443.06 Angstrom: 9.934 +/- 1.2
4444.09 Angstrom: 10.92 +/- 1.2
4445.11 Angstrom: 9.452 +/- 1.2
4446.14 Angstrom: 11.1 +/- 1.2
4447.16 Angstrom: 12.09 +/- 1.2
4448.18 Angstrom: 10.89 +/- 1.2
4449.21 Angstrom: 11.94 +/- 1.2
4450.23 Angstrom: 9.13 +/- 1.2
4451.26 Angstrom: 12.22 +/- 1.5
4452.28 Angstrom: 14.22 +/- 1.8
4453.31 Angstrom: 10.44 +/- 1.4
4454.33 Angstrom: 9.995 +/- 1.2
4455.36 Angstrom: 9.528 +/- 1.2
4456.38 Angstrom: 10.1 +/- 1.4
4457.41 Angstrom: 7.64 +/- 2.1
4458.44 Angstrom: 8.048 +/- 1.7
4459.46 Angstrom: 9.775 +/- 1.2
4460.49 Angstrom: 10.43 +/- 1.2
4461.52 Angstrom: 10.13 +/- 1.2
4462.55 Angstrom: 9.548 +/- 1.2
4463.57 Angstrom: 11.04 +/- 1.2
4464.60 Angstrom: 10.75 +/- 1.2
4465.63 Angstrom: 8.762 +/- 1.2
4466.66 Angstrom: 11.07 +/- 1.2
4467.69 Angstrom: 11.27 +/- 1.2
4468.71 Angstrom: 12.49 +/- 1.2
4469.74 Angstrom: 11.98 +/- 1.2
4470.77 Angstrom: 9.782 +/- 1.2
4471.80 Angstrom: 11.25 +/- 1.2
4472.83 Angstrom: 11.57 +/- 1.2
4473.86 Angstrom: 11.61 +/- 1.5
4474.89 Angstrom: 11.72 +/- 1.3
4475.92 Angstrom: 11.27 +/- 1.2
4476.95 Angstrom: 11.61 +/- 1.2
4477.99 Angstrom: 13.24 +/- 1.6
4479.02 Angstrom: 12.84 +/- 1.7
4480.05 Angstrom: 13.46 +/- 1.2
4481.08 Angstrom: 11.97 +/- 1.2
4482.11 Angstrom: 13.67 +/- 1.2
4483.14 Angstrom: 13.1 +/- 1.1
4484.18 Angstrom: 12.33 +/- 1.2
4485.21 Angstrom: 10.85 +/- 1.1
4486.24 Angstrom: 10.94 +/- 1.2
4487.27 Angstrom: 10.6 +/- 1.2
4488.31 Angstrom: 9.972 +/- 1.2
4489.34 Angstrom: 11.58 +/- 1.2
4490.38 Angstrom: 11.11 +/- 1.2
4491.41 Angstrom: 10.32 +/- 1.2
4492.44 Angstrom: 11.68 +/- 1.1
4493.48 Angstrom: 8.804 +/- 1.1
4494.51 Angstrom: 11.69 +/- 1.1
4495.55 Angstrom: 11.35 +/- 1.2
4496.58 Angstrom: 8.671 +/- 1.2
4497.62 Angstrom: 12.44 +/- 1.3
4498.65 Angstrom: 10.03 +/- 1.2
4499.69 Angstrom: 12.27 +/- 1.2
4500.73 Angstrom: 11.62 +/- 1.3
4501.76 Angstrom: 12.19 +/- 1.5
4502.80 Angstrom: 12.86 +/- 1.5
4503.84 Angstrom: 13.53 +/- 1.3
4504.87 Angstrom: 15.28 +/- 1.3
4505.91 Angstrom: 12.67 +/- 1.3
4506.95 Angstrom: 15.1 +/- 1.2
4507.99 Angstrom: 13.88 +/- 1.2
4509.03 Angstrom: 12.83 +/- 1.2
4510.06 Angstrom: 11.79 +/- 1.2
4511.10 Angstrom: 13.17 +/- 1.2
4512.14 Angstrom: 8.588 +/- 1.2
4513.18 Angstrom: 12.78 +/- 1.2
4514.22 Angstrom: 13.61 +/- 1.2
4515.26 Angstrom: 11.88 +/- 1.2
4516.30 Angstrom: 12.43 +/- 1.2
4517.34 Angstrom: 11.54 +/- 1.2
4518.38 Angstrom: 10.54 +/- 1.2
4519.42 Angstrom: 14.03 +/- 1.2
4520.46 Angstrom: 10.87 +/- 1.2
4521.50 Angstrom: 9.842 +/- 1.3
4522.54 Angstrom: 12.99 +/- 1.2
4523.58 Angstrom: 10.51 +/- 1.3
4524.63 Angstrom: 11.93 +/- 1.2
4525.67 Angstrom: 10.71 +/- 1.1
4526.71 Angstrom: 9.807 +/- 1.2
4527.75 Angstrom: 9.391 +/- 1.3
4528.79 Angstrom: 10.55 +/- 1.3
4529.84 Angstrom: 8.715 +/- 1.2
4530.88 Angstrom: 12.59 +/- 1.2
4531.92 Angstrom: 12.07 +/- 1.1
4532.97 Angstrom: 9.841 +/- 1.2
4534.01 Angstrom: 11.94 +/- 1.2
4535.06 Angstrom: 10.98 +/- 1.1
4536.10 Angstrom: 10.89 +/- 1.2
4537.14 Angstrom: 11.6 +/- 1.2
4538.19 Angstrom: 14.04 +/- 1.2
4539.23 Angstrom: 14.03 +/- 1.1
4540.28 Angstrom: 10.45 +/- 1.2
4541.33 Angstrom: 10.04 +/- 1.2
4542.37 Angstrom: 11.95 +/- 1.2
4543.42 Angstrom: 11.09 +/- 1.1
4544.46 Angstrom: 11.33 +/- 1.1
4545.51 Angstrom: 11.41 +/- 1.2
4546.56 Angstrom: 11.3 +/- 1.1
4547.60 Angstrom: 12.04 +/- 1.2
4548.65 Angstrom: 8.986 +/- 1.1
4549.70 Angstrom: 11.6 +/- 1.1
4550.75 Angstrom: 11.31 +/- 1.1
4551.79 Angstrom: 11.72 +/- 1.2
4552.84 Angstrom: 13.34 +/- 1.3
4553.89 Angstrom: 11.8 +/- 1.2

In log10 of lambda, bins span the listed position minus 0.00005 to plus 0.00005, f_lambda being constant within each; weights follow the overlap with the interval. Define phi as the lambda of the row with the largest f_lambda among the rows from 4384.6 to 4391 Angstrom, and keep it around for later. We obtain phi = 4387.15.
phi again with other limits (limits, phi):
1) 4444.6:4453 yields 4452.28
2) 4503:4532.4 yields 4504.87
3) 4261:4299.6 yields 4275.46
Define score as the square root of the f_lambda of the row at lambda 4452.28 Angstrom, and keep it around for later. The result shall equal 3.77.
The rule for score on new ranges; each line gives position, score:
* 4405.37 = 2.88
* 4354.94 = 3.20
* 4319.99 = 2.91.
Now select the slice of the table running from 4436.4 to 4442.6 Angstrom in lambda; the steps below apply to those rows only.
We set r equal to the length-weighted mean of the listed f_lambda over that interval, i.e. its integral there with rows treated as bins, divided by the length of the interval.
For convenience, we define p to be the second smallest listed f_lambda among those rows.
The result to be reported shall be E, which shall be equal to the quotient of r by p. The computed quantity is 1.062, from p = 9.947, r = 10.6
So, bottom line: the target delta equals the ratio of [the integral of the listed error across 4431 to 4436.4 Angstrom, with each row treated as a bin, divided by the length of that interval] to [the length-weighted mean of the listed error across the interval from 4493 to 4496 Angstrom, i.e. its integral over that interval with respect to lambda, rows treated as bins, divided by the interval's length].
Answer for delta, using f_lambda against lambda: 1.29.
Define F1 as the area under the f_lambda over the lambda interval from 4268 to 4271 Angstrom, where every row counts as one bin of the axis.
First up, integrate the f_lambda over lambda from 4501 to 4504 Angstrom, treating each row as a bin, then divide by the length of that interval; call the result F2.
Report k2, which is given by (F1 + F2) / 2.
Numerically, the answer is 18.2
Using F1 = 24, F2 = 12.7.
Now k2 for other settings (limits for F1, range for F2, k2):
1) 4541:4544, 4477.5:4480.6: 23.3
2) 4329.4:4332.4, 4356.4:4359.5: 21.6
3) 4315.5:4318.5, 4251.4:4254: 18.1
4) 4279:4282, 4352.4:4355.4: 17.6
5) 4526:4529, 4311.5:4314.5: 18.8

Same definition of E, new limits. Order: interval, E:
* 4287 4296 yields 1.166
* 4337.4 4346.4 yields 1.075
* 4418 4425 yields 1.042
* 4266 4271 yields 1.070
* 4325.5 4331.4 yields 1.092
